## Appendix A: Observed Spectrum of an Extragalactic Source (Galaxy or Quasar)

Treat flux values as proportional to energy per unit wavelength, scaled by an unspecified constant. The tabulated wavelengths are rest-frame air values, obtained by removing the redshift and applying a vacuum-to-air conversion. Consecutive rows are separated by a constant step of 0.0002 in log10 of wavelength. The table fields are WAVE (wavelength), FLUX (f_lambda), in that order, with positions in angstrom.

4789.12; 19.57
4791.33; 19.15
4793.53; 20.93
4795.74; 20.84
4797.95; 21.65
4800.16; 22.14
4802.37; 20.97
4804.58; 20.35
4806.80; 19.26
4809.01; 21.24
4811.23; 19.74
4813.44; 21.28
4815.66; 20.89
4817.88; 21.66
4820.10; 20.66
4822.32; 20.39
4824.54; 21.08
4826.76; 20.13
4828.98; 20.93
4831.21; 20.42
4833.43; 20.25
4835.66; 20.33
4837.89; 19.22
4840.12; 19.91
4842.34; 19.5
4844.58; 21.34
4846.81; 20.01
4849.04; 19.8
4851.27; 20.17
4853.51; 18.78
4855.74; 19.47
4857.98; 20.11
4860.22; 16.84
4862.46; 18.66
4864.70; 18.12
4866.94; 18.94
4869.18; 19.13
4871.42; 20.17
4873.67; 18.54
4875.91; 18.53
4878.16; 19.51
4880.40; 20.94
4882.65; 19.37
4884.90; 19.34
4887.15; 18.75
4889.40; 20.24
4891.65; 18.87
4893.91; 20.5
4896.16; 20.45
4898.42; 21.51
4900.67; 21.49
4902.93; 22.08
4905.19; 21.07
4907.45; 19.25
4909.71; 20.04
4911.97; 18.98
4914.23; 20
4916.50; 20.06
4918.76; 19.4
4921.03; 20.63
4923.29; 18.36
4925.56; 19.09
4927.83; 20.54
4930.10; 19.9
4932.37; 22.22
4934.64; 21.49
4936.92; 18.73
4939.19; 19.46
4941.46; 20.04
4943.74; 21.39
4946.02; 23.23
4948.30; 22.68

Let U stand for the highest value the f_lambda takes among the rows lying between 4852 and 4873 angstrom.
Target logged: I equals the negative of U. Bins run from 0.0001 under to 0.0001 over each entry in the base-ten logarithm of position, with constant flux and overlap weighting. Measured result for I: -20.2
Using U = 20.17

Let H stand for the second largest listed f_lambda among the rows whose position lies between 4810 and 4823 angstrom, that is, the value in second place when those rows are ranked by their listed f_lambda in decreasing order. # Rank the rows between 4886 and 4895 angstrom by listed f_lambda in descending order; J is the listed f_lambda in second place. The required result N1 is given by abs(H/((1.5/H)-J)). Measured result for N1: 1.06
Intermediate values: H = 21.28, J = 20.24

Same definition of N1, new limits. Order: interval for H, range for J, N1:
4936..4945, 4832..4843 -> 0.99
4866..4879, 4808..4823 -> 0.92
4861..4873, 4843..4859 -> 0.95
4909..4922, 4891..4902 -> 0.94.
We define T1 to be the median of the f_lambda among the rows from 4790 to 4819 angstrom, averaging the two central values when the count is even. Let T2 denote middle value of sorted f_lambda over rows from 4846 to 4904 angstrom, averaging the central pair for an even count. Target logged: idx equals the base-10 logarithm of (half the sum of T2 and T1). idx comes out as 1.31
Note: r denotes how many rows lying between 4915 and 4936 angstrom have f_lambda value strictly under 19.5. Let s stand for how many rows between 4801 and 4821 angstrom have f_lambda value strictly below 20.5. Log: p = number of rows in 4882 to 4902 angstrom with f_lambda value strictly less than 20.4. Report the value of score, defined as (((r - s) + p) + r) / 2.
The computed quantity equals 4.0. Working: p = 5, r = 3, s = 3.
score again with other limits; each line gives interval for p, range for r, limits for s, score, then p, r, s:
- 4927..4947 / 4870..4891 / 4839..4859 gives 3.0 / 4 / 5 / 8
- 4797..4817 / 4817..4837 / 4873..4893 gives -2.5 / 3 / 0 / 8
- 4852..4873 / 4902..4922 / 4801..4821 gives 6.0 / 9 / 3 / 3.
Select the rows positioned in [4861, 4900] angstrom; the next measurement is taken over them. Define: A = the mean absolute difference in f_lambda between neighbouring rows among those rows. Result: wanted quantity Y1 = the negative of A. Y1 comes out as -0.90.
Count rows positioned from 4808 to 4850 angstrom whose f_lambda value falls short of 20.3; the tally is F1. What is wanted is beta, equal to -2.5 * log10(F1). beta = -2.3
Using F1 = 8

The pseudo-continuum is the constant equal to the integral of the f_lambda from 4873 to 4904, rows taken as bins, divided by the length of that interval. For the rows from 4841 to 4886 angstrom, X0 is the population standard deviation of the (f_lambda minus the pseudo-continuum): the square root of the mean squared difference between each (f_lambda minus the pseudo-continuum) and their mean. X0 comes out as 0.98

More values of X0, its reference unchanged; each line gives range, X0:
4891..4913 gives 1.07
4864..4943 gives 1.07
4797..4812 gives 0.96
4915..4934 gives 1.09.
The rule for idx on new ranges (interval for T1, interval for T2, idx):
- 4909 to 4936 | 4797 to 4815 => 1.31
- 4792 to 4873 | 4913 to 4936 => 1.30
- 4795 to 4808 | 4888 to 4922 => 1.31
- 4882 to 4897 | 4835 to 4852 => 1.29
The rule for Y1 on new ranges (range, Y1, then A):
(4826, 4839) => -0.53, 0.5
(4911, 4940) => -1.22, 1.2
